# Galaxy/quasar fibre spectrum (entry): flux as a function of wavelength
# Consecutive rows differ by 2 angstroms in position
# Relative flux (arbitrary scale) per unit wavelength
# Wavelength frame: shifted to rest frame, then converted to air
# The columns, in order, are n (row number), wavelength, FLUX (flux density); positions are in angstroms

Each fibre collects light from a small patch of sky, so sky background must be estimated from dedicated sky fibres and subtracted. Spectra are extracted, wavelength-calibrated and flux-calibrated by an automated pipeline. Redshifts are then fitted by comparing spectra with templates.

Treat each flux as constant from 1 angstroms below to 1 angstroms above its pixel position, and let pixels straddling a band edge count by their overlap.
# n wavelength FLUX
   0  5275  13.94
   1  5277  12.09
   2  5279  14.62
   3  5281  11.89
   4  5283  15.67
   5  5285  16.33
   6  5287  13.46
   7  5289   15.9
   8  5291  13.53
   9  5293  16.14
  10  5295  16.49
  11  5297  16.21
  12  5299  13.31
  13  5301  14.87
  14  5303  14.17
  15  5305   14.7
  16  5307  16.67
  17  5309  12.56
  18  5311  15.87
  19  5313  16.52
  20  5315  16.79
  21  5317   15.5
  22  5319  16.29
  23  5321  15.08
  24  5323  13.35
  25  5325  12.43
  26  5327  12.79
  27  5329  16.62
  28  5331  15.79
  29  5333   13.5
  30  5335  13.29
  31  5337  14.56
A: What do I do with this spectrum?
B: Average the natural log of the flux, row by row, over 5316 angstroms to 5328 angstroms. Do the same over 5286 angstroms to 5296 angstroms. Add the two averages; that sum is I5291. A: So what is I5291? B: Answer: 5.36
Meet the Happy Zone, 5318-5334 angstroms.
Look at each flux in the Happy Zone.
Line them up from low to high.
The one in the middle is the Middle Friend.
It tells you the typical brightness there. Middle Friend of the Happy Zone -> 14.3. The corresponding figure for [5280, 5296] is 15.8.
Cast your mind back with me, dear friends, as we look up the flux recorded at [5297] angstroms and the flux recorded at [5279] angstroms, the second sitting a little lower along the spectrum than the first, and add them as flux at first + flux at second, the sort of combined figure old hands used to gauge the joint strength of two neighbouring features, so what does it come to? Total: 30.8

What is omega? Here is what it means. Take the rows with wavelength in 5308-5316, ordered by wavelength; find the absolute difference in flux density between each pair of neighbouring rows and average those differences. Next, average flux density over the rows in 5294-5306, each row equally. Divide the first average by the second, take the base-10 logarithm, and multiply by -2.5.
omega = 2.6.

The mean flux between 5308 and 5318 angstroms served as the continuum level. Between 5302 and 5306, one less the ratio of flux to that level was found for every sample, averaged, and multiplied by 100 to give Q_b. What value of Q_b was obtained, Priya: 7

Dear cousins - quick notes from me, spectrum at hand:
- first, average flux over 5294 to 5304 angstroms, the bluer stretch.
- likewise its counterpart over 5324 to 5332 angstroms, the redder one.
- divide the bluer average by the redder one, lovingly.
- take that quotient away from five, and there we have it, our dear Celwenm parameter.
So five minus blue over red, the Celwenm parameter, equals 3.96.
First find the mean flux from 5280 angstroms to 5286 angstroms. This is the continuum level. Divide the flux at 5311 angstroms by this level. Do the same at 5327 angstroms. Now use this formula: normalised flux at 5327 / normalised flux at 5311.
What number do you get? 0.81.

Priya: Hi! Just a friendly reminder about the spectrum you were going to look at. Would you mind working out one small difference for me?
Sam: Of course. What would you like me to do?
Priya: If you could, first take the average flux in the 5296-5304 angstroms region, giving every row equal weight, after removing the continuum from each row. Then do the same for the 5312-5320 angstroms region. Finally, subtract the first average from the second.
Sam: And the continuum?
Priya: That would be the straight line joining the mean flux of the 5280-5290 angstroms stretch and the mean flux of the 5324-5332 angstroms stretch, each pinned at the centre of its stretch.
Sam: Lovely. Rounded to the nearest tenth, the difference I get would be 1.7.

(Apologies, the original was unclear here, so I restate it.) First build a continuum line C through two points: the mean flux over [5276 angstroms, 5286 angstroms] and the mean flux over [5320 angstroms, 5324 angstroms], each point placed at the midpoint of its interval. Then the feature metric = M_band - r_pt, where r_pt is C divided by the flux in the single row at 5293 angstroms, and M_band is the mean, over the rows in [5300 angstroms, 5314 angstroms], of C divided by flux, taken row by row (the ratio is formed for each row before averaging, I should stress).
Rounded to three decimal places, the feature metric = 0.073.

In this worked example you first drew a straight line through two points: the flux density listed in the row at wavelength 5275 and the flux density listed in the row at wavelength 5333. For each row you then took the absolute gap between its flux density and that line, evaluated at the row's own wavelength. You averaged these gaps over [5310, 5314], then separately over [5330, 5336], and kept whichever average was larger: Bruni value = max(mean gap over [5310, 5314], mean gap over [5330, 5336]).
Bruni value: 2.54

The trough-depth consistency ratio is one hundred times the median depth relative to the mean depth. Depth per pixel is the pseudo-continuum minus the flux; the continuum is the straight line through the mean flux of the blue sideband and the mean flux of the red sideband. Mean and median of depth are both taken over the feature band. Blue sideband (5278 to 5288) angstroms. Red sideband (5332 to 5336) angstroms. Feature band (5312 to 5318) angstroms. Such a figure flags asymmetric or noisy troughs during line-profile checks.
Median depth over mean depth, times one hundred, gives 108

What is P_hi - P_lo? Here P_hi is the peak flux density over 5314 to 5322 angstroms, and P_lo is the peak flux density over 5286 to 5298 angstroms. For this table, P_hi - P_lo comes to 0.30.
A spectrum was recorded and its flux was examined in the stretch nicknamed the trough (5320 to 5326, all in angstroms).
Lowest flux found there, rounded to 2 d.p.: 12.43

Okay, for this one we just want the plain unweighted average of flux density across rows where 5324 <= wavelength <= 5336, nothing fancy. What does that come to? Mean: 14.1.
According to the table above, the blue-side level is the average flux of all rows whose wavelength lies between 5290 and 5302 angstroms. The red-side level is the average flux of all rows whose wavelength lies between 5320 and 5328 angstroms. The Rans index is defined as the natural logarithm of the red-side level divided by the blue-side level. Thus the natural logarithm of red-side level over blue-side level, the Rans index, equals -0.12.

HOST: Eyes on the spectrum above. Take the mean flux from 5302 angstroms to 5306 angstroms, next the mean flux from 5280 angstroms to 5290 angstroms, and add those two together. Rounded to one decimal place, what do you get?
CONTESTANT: 29.1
